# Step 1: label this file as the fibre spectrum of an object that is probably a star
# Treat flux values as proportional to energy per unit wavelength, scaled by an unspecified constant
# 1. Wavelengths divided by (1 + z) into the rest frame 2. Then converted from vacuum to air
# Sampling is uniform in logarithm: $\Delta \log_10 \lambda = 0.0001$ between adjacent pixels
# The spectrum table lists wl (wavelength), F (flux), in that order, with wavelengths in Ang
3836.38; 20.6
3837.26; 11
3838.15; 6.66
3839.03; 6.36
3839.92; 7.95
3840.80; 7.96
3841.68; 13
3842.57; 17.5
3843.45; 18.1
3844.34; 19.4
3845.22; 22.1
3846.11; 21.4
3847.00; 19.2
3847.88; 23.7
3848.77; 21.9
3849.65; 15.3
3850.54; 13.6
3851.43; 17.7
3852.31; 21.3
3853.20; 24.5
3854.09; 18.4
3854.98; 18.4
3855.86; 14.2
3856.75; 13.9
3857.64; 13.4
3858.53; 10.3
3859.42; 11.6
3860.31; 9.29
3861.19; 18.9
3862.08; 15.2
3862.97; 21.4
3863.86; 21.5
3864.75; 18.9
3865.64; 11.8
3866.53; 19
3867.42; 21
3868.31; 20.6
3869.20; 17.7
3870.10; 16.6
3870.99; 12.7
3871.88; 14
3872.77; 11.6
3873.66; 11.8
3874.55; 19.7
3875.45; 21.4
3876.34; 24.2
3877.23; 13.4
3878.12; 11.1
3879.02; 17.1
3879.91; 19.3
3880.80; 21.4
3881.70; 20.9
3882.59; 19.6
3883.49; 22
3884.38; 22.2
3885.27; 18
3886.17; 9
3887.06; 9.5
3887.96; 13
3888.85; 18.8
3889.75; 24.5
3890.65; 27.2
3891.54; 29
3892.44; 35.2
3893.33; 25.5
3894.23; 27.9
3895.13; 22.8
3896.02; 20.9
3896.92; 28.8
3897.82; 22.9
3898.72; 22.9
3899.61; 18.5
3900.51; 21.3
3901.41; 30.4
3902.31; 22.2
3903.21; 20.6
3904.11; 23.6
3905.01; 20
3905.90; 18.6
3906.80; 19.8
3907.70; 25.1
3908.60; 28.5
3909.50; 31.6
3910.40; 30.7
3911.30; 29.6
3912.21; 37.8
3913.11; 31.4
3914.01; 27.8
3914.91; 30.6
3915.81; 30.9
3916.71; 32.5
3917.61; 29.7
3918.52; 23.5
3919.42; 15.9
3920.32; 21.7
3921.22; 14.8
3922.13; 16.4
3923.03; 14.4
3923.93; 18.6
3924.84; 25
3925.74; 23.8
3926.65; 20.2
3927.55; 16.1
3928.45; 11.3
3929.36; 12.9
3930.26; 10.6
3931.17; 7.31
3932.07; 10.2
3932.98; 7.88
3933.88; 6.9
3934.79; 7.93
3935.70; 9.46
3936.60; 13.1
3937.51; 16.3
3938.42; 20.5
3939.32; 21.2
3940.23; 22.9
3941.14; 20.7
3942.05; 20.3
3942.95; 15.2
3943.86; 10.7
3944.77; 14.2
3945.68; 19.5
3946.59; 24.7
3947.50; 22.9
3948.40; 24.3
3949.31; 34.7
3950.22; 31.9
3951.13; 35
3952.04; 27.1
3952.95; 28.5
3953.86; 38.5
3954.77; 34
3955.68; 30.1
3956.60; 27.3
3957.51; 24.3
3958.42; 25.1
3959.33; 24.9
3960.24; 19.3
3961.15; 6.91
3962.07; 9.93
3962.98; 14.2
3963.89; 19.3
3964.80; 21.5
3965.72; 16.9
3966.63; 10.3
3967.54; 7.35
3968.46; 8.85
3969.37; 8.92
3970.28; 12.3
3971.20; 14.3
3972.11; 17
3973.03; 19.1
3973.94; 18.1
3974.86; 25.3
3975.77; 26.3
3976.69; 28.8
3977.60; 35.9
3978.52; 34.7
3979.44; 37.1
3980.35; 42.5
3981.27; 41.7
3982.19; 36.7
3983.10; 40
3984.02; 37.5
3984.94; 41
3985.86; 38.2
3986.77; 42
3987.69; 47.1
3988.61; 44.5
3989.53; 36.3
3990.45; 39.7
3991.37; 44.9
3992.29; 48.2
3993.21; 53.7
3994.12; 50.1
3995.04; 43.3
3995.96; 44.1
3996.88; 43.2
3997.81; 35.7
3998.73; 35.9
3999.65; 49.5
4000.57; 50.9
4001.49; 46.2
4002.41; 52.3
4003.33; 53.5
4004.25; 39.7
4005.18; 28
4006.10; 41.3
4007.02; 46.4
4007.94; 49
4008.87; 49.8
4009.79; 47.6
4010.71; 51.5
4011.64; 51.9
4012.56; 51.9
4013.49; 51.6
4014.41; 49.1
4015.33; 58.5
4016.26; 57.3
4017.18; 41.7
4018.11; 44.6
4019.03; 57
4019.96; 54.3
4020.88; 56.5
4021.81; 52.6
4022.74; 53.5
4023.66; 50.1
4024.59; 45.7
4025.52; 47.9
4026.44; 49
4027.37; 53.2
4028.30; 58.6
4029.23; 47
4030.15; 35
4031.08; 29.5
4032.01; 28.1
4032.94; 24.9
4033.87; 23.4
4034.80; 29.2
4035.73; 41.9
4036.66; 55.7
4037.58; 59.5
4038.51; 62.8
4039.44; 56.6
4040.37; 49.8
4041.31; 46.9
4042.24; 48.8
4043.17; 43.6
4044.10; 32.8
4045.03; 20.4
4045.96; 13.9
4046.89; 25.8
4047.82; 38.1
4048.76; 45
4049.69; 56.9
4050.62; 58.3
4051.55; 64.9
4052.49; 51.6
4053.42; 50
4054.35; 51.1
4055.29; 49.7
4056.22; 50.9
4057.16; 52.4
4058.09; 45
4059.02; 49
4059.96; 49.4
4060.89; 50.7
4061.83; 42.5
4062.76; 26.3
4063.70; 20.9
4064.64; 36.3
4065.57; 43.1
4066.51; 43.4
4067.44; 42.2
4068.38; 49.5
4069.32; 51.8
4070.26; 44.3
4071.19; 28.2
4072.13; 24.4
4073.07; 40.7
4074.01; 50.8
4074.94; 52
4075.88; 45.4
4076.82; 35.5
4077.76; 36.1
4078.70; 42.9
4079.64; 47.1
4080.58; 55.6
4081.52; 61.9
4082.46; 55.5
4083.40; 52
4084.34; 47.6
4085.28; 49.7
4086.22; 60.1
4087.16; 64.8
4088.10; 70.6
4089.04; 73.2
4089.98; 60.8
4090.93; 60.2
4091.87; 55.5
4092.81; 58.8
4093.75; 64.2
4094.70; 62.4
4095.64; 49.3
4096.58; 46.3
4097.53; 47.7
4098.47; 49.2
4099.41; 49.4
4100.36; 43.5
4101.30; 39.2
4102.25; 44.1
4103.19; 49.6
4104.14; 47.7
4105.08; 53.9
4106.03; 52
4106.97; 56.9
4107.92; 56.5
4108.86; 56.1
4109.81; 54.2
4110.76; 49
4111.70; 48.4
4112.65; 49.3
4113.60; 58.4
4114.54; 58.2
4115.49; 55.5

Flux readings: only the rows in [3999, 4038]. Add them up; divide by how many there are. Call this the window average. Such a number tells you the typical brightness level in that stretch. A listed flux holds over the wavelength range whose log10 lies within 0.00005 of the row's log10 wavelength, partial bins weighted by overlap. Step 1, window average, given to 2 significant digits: 47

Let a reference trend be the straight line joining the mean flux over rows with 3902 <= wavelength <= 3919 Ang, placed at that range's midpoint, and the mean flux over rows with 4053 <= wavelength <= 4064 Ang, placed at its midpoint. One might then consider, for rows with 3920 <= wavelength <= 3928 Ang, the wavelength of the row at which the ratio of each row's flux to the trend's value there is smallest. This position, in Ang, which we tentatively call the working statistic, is 3923.03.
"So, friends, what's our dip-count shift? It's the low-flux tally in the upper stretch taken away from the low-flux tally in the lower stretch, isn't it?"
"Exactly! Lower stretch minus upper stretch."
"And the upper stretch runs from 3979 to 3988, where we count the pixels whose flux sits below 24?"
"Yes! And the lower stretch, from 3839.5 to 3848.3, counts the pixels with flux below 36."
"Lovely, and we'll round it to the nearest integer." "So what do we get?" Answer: 10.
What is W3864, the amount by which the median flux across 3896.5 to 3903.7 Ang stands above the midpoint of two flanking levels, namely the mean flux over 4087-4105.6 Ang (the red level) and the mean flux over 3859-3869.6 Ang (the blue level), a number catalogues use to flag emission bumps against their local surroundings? -13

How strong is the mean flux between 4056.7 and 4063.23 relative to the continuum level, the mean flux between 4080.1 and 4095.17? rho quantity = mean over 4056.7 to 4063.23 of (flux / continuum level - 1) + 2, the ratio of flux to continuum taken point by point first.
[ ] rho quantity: 1.8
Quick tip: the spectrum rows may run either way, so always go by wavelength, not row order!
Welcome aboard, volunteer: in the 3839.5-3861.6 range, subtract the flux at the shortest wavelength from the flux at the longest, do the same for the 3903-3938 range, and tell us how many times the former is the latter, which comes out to -3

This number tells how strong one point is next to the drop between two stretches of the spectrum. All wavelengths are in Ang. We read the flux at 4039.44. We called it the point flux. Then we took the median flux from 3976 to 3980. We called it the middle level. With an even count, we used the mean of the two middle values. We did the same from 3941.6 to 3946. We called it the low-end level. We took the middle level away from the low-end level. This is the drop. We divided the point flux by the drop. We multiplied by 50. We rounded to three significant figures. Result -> -141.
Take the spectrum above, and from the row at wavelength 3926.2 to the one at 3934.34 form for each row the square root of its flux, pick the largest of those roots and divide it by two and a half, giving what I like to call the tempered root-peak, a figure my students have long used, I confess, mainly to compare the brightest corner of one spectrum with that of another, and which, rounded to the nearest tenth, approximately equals 1.8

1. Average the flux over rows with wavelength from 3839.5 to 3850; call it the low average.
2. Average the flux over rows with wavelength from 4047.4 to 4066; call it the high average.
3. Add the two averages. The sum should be 64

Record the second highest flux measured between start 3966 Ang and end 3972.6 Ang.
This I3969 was 14.3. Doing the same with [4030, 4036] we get 35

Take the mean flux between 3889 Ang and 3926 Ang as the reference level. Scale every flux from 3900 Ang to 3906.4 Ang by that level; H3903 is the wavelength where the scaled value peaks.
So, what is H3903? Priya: 3901.41 Ang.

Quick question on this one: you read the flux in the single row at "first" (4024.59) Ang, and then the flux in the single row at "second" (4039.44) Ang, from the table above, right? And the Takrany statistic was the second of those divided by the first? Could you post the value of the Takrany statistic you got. 1.2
